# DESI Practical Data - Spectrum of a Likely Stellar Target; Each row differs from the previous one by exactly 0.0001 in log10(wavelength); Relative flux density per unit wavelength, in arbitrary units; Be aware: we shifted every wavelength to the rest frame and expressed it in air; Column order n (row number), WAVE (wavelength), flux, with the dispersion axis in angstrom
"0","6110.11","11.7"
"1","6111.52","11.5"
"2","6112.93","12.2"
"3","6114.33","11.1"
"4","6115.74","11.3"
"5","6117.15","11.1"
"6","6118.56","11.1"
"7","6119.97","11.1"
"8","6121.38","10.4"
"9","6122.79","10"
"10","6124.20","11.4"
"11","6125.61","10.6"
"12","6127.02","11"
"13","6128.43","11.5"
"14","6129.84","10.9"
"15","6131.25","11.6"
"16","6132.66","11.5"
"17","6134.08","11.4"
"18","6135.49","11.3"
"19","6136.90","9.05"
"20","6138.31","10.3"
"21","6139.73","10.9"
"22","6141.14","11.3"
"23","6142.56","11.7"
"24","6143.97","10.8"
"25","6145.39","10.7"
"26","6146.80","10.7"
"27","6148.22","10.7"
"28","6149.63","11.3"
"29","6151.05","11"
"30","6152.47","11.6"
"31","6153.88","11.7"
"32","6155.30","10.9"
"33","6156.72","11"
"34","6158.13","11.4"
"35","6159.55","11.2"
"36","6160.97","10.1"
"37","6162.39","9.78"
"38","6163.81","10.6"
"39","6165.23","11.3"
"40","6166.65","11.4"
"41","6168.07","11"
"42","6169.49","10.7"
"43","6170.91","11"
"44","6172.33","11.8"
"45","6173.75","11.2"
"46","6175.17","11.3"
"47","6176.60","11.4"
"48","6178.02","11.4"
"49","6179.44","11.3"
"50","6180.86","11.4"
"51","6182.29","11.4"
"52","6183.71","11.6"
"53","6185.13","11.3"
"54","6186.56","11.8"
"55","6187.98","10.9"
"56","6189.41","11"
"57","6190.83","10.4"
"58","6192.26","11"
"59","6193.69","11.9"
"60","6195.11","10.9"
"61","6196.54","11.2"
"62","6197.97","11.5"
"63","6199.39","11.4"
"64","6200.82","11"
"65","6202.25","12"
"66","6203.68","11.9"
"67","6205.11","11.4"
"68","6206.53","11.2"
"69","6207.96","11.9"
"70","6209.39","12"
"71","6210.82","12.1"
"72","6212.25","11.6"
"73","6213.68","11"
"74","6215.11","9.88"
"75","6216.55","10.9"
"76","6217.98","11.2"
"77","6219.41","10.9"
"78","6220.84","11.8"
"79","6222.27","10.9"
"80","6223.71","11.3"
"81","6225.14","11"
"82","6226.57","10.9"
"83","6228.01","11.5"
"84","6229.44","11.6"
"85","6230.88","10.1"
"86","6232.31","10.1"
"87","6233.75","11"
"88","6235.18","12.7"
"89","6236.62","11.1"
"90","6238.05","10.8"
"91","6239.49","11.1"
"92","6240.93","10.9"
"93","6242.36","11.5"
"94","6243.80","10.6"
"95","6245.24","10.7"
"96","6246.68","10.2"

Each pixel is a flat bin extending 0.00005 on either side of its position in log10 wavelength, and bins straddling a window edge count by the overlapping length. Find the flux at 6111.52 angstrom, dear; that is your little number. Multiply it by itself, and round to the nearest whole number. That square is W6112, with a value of 132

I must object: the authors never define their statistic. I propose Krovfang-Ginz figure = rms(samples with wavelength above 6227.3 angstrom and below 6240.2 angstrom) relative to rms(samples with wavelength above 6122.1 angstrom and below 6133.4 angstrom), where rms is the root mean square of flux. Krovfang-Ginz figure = 1.006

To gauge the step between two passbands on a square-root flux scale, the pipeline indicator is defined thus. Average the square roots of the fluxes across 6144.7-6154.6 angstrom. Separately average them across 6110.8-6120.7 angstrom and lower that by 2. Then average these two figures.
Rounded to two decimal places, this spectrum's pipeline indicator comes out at 2.35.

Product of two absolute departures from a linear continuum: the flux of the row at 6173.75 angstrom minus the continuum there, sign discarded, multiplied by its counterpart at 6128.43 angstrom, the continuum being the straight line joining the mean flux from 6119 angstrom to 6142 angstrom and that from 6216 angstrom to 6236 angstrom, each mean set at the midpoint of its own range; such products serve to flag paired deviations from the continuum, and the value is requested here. 0.12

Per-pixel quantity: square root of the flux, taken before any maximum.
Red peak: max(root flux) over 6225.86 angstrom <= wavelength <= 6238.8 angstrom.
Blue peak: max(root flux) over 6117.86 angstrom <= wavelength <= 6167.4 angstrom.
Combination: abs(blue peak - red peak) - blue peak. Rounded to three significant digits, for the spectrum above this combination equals -3.28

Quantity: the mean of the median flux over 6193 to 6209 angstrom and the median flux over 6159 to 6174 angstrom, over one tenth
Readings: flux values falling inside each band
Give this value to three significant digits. 112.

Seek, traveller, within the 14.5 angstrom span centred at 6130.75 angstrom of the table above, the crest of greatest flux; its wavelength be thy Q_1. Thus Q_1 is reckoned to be 6131.25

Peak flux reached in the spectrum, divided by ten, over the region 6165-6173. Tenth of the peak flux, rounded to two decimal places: 1.18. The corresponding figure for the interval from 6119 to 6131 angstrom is 1.15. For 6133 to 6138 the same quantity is 1.14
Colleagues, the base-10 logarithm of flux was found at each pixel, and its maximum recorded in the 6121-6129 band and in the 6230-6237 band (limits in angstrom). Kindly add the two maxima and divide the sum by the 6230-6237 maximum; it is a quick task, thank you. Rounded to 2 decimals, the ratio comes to 1.96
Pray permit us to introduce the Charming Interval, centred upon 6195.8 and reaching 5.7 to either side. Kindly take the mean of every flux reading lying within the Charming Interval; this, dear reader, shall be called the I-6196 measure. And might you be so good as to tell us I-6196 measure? 11.2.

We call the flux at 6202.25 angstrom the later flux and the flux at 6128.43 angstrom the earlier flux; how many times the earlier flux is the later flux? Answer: 1.04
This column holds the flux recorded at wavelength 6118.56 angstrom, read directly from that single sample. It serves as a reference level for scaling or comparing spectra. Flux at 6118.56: 11.1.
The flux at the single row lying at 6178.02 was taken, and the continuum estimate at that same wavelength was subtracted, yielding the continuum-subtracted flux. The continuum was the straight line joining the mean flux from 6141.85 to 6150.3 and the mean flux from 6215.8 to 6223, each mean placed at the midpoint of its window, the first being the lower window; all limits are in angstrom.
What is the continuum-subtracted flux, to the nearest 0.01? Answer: 0.35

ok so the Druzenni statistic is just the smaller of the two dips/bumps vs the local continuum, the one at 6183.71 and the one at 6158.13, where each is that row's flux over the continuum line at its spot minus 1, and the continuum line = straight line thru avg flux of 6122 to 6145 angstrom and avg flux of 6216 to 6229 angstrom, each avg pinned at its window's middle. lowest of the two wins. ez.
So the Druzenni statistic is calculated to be 0.035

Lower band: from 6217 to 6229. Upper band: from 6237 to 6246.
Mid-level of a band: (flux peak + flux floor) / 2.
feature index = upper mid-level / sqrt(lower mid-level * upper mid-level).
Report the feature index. 0.99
